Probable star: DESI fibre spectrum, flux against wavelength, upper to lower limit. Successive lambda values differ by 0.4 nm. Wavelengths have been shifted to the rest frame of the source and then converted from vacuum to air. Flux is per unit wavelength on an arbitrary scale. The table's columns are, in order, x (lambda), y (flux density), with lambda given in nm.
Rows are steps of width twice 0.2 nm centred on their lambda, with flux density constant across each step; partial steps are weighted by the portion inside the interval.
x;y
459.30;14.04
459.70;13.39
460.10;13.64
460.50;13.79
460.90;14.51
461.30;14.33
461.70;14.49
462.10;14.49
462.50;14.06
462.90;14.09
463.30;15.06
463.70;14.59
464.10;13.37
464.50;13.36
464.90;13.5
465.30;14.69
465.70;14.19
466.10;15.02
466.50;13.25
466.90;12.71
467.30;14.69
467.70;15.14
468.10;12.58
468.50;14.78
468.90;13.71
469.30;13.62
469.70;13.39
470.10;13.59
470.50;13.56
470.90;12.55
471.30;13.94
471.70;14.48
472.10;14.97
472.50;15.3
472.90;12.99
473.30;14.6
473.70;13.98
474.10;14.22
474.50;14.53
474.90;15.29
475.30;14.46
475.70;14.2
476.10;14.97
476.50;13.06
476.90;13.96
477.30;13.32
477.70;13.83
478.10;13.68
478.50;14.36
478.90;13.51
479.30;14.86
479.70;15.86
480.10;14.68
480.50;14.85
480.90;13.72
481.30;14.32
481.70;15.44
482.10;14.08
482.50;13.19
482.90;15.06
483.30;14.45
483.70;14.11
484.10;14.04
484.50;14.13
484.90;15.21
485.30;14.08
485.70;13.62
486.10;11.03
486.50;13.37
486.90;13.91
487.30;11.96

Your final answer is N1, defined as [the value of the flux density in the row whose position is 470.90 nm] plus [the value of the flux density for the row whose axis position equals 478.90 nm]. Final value 26.1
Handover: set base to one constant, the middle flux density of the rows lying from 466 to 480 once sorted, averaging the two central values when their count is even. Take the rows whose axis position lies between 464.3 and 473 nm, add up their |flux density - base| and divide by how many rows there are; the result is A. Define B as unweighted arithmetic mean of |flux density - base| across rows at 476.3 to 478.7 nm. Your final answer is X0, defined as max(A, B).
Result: 0.747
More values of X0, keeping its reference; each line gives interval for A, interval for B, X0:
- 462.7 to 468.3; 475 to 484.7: 0.767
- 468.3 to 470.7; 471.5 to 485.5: 0.617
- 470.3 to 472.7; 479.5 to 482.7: 0.800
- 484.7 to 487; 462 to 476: 0.887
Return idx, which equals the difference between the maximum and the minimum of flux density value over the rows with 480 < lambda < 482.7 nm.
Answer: 2.25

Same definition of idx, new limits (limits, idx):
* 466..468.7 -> 2.56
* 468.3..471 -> 2.23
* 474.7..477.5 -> 2.23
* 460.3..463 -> 0.72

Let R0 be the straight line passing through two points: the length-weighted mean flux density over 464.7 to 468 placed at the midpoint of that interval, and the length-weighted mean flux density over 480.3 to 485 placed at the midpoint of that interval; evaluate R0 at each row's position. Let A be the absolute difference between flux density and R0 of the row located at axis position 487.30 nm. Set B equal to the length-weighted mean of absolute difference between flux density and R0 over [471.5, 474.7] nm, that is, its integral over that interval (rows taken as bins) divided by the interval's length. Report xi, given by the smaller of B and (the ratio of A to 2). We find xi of 0.54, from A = 2.5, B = 0.54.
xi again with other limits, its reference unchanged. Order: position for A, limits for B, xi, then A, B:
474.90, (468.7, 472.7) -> 0.53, 1.1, 0.69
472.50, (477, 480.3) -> 0.55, 1.1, 0.66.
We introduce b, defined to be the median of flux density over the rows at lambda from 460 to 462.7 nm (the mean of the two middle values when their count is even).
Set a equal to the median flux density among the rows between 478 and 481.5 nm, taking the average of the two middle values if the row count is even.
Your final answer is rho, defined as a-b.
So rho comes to 0.0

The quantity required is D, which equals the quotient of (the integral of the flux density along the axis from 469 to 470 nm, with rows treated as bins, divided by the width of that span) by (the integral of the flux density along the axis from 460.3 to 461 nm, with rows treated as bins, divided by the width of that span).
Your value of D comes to 0.96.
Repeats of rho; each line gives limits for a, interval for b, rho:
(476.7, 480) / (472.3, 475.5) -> -0.6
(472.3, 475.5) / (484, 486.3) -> 0.4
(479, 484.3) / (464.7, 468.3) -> 0.3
